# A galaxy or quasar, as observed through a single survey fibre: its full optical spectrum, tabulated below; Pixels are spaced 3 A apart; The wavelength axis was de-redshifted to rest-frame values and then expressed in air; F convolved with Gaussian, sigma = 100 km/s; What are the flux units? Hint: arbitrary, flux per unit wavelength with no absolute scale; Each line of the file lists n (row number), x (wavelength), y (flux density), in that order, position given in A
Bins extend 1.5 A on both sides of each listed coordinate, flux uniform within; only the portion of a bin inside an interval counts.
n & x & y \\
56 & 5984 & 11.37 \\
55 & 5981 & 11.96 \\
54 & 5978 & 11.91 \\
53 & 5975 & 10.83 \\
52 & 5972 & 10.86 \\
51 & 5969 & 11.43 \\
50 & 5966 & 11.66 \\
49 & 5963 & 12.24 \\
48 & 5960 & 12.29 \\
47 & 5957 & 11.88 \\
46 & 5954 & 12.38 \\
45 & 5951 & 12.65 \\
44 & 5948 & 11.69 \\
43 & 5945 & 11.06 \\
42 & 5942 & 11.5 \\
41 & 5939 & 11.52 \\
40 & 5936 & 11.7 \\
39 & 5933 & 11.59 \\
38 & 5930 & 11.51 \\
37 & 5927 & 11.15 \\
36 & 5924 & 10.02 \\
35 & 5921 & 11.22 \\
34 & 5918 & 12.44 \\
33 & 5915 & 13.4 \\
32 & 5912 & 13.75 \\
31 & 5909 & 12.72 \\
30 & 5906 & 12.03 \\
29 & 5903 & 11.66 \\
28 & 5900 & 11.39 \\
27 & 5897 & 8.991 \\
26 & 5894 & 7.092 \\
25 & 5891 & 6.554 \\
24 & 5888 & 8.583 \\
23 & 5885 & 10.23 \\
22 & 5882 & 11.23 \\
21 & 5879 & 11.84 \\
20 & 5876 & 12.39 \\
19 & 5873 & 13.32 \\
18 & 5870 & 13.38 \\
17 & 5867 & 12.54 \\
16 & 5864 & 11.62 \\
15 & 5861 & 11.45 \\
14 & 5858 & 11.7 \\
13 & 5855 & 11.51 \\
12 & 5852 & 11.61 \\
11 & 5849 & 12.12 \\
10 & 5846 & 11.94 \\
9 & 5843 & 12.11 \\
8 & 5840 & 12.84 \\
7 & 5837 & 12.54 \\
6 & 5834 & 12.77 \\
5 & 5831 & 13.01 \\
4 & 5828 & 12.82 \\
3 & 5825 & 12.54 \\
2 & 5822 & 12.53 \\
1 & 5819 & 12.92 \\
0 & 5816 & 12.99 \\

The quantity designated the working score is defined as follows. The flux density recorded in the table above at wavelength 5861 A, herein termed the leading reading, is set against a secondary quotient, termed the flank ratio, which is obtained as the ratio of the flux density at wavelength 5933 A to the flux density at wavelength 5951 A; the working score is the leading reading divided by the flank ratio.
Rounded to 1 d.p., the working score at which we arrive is 12.5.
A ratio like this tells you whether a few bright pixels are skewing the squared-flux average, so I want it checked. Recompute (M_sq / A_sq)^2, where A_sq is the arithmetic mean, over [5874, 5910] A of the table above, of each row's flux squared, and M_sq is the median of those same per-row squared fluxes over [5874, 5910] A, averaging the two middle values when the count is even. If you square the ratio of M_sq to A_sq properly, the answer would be 1.30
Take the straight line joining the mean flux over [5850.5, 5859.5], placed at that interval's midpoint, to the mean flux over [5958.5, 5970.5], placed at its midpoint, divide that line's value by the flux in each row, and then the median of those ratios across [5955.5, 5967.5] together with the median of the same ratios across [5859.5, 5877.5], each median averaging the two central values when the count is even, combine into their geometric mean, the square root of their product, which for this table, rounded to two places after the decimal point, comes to 0.96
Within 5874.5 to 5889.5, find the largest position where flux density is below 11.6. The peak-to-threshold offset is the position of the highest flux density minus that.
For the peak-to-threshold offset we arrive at -12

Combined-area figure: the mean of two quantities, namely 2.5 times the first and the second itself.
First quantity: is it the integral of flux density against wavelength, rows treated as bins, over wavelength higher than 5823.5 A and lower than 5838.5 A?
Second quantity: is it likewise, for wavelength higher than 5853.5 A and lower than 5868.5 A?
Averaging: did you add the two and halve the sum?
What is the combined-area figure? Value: 327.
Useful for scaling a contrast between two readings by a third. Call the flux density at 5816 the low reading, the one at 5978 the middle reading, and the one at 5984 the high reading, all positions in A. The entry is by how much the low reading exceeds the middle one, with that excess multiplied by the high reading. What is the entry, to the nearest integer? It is 12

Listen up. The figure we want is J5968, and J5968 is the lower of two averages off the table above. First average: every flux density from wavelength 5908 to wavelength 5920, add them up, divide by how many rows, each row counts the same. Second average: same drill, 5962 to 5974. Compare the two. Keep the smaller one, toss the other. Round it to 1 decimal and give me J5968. 11.5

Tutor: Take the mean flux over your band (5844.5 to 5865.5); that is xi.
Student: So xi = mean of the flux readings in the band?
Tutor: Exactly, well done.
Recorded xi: 11.7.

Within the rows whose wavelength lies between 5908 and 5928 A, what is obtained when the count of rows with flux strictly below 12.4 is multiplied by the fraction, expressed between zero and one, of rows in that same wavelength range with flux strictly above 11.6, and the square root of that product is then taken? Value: 1.3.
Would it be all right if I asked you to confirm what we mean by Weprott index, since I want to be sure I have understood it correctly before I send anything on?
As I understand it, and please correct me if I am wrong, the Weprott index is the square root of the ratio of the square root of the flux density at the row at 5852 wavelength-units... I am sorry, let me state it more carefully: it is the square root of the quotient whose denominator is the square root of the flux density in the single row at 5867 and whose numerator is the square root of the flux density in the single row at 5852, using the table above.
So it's 0.98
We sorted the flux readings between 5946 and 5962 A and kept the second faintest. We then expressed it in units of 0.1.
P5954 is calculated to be 119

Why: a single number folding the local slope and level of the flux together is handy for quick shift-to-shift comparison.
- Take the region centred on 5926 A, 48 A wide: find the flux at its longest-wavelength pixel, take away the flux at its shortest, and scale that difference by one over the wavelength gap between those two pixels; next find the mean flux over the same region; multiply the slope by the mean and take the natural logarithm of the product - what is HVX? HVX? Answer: -4.8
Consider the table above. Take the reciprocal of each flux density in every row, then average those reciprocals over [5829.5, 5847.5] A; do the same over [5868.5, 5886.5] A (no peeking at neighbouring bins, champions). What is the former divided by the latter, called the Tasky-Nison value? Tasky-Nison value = 0.95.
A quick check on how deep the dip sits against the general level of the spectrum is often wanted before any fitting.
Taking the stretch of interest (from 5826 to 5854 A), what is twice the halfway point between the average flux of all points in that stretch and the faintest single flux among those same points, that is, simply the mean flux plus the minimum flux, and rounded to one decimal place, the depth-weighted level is 24.0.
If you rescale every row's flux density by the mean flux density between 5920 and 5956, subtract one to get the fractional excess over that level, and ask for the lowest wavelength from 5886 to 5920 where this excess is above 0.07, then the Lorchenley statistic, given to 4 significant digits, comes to 5909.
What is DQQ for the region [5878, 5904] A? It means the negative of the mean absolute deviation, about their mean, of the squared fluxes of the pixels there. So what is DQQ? -32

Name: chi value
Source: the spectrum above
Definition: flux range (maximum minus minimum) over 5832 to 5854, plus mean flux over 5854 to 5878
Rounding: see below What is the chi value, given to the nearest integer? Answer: 13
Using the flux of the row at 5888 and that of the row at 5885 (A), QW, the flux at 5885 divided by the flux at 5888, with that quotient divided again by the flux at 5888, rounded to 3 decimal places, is 0.139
